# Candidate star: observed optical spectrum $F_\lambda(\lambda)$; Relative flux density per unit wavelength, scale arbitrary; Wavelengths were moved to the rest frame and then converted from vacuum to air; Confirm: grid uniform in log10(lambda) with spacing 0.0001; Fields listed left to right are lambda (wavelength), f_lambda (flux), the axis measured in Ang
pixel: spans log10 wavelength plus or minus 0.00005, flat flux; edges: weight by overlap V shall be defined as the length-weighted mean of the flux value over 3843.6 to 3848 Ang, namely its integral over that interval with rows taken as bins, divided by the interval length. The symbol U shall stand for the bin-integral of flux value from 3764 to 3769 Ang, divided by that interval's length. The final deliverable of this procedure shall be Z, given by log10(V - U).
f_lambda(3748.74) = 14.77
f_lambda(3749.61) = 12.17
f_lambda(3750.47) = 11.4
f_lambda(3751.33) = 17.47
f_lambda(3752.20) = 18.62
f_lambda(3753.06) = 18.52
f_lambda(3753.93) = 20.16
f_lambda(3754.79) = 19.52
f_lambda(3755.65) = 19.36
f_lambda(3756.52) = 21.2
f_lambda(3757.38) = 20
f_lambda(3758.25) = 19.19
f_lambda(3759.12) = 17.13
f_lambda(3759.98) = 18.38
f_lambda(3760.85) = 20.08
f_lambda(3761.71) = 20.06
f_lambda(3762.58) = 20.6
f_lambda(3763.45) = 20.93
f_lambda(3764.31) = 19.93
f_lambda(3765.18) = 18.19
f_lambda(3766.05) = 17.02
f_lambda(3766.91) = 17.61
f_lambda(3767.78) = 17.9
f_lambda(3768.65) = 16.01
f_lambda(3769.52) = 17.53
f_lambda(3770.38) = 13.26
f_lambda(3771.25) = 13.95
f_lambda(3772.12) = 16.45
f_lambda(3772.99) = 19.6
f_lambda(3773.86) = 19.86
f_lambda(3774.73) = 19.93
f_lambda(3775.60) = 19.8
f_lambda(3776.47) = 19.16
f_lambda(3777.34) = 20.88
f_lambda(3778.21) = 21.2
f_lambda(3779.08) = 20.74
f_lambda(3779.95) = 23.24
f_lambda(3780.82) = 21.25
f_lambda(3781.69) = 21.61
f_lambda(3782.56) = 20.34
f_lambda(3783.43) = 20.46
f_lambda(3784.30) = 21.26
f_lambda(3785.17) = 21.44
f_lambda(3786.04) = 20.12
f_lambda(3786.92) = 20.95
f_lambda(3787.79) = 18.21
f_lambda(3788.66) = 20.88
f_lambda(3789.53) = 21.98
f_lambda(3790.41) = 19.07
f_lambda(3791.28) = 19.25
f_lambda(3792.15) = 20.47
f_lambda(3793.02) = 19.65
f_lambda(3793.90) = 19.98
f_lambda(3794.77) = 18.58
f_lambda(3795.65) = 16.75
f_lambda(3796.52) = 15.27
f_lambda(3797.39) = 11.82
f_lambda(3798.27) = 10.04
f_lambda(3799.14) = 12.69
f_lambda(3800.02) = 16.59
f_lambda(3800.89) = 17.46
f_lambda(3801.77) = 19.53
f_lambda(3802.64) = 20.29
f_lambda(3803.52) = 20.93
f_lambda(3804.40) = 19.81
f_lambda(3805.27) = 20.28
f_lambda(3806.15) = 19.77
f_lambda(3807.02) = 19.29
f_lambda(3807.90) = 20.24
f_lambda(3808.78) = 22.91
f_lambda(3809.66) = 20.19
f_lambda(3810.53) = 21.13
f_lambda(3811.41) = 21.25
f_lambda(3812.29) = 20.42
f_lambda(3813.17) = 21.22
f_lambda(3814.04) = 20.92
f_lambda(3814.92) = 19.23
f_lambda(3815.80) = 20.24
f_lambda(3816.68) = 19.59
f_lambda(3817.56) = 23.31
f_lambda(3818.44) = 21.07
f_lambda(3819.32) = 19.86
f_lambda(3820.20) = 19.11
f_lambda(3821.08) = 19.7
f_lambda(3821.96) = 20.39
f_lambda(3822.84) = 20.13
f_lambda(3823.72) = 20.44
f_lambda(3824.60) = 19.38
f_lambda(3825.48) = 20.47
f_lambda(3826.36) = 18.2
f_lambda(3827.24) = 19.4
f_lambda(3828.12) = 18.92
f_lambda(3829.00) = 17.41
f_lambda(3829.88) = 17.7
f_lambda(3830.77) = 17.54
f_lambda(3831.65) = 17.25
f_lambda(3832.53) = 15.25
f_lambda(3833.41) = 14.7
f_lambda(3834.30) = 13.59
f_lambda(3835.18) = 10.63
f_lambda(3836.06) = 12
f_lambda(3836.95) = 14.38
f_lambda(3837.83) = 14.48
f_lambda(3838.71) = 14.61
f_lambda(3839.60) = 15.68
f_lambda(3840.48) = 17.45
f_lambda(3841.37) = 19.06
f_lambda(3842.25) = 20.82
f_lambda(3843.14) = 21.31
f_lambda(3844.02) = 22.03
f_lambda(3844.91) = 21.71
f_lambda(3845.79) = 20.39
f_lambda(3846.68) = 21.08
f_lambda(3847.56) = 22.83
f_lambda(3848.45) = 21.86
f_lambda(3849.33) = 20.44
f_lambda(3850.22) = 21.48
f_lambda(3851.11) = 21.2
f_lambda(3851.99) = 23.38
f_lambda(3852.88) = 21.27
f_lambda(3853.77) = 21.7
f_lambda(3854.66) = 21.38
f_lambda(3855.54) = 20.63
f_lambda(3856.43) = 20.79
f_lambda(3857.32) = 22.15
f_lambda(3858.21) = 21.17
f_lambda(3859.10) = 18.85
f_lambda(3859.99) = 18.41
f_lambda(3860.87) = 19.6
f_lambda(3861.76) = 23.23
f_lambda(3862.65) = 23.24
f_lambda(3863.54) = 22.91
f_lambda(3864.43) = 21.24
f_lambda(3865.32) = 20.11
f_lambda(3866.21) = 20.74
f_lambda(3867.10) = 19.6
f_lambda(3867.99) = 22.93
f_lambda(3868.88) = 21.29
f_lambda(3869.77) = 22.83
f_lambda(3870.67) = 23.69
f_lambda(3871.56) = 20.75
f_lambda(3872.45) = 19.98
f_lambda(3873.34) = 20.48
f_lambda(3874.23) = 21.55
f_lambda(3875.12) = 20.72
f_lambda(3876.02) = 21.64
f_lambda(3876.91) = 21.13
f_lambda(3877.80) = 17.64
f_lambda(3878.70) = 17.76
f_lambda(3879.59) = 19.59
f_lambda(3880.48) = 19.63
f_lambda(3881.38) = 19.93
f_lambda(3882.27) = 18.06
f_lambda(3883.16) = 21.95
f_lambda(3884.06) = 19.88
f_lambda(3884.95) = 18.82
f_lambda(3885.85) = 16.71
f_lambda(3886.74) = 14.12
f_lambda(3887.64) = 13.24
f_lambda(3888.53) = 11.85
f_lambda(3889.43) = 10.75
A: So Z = 0.6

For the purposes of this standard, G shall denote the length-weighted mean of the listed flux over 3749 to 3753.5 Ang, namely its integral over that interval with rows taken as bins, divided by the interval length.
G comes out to 15.6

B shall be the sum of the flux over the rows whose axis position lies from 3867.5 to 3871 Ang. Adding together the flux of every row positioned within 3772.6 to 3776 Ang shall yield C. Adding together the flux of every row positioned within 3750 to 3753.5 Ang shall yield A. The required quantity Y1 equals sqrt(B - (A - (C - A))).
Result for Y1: 6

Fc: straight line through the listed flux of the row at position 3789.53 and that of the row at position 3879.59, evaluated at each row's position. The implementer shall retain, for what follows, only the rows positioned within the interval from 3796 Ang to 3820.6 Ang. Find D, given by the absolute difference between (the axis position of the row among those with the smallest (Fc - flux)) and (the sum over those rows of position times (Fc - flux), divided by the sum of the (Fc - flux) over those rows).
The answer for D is 15.8 Ang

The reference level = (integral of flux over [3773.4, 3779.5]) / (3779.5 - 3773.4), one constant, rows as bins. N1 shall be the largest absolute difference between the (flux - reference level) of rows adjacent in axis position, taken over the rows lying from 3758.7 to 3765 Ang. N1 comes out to 1.7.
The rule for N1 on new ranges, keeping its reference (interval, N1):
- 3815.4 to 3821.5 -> 3.7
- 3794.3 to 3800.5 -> 3.9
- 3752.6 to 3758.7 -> 1.8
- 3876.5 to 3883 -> 3.5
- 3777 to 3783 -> 2.5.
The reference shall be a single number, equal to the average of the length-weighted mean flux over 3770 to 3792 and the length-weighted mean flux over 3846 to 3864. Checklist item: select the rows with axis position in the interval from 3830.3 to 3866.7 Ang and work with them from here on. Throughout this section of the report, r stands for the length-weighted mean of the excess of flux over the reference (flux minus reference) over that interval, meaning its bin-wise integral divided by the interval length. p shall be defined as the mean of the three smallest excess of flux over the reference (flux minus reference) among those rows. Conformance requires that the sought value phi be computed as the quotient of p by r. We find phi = 7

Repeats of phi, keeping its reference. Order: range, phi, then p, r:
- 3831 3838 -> 1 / -8.5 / -6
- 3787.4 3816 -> 6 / -9.1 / -2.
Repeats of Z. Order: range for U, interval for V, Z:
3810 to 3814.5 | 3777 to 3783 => -0.5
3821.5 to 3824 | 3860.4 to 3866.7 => 0.1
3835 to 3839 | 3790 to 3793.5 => 0.8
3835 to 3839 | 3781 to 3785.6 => 0.9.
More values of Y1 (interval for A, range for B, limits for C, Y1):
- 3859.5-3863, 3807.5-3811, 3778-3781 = 1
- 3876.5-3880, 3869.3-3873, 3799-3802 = 1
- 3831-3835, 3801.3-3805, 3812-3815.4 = 6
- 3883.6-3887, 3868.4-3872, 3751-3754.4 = 5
